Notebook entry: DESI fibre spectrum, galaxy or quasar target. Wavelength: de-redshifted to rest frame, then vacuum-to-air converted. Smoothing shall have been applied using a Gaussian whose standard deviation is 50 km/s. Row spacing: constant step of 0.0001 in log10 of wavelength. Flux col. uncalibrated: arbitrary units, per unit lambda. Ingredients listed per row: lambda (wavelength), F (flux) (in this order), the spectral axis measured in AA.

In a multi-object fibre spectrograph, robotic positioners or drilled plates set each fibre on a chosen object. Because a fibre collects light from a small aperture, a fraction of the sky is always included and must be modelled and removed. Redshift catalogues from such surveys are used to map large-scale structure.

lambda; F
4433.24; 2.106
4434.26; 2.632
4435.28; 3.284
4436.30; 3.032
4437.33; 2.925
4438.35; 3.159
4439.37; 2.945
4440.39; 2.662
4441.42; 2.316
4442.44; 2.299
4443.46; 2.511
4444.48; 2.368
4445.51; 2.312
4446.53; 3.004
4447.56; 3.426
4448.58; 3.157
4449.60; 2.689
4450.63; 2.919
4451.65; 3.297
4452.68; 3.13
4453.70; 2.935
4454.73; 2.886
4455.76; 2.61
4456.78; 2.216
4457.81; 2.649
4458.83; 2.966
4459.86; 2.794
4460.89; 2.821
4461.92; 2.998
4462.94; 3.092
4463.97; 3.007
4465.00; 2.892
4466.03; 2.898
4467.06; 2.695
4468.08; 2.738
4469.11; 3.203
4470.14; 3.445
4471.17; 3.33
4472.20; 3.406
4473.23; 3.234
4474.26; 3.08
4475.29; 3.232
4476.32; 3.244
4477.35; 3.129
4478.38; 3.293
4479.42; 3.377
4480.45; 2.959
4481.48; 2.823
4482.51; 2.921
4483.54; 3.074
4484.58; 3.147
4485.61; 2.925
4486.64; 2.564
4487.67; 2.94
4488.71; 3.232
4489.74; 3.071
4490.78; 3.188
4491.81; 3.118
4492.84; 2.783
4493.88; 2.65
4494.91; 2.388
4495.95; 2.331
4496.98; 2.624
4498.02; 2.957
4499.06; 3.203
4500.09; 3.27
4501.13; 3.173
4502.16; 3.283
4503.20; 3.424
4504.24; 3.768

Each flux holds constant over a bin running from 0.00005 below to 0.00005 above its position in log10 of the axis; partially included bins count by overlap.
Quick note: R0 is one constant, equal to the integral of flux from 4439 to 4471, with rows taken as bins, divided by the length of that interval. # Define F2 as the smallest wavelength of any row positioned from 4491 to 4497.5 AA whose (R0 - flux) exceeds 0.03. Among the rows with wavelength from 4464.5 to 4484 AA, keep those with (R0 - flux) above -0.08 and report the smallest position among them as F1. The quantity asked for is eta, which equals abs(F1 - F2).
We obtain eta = 27.8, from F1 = 4465.00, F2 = 4492.84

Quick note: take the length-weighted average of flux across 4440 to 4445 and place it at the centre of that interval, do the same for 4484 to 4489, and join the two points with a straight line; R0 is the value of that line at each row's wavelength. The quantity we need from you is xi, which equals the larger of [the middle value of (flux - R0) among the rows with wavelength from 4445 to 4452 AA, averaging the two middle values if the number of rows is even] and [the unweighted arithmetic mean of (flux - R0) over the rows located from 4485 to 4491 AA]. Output 0.5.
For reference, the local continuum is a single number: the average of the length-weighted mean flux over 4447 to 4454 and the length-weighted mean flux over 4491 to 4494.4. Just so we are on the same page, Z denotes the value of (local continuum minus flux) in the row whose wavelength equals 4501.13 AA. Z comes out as -0.19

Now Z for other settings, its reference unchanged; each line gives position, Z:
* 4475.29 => -0.25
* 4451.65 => -0.31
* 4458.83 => 0.02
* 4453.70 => 0.05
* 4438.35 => -0.17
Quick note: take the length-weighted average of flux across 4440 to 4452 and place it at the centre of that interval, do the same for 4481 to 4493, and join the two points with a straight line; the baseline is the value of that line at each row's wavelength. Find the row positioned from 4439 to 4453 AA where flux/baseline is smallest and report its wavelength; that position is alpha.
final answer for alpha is 4445.51 AA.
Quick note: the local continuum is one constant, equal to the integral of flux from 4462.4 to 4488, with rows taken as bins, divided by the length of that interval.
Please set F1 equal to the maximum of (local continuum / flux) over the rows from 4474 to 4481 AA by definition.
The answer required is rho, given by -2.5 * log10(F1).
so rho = -0.04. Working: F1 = 1.04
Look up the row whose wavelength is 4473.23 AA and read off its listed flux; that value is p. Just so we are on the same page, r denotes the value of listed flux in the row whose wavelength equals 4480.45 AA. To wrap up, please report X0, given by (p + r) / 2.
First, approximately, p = 3.234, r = 2.959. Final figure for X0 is 3.10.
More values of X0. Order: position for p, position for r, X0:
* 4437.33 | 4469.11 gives 3.06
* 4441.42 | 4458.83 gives 2.64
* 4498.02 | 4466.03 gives 2.93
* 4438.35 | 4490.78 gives 3.17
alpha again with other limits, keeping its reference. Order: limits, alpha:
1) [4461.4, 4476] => 4467.06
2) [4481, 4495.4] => 4494.91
